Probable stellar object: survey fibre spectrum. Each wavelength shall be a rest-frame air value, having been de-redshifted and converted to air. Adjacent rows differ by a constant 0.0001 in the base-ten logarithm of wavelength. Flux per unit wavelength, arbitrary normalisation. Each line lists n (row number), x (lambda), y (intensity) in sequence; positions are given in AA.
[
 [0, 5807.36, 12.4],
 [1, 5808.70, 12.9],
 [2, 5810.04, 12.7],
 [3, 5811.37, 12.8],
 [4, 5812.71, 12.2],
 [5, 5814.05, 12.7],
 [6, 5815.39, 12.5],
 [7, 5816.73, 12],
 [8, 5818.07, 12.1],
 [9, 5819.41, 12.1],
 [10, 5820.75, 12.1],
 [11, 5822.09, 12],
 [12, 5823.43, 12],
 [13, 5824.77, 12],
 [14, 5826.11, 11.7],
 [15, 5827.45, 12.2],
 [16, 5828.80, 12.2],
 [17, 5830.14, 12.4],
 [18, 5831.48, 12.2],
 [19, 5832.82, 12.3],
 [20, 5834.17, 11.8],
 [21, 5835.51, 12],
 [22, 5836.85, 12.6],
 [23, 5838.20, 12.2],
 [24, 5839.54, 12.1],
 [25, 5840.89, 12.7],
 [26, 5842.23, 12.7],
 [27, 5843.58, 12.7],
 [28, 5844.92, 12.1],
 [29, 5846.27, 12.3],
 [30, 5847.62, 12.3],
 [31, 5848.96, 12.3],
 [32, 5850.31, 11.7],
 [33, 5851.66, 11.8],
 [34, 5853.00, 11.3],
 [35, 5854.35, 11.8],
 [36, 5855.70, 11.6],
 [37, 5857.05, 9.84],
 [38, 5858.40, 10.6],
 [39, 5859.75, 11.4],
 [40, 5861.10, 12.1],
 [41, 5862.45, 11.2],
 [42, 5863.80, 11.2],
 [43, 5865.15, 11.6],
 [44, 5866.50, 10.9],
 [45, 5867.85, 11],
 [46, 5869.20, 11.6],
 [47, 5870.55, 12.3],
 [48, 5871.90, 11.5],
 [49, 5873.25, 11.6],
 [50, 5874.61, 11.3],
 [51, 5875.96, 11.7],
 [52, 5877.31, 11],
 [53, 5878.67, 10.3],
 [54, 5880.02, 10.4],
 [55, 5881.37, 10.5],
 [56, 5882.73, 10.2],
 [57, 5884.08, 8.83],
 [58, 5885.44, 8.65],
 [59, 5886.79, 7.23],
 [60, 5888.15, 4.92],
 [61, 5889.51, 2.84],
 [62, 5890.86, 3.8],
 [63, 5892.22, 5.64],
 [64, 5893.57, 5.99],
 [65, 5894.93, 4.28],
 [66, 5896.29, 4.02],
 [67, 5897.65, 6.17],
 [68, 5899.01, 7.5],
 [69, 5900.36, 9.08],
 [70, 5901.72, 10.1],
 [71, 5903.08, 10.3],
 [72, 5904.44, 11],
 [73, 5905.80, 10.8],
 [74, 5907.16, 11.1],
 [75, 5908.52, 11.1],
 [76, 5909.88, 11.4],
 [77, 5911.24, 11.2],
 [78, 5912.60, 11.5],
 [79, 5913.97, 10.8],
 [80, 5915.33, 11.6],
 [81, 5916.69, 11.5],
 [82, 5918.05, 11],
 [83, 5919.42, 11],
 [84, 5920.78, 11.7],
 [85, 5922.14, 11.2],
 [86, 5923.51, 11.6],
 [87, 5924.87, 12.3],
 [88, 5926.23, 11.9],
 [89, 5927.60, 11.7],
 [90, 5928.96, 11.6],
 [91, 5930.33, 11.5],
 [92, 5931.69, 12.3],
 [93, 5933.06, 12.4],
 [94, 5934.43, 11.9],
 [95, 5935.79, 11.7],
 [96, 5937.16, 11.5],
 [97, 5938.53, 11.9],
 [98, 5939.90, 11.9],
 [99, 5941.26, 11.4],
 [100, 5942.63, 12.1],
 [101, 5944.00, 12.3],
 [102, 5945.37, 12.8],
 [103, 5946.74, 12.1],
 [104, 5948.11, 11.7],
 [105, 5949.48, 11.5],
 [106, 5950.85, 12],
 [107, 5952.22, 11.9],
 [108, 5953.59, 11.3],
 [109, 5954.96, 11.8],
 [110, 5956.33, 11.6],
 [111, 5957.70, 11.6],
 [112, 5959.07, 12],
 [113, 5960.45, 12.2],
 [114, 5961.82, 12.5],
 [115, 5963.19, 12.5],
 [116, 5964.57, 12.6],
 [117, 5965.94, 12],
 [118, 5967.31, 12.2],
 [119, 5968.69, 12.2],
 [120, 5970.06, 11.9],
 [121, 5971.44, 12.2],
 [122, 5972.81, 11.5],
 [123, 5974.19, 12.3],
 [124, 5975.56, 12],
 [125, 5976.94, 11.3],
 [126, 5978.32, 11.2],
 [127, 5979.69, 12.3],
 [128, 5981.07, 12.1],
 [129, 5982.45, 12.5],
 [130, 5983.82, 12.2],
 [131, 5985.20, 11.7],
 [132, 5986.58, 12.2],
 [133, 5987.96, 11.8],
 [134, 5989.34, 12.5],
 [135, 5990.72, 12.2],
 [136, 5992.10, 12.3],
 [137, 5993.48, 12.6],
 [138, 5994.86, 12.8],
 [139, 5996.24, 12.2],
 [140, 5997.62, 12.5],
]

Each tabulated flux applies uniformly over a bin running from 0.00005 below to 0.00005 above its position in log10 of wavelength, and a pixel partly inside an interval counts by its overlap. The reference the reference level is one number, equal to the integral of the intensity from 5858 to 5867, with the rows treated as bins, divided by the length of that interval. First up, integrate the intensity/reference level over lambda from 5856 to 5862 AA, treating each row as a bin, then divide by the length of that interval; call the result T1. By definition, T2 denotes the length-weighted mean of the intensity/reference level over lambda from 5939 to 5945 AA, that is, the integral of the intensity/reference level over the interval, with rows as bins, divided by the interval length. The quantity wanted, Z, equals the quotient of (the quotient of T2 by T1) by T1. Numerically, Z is 1.11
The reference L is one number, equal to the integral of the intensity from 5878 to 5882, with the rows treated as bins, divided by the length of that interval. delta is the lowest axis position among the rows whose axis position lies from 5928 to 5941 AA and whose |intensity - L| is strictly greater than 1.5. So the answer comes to 5931.69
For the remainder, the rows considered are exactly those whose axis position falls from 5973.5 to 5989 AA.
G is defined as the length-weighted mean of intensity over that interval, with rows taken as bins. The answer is 12.0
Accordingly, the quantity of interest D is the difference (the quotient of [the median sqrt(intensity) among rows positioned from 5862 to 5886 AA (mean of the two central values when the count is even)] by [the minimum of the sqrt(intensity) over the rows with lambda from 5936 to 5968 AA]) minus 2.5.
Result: -1.51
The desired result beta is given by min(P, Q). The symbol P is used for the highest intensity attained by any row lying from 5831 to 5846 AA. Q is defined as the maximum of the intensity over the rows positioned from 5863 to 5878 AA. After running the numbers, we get 12.3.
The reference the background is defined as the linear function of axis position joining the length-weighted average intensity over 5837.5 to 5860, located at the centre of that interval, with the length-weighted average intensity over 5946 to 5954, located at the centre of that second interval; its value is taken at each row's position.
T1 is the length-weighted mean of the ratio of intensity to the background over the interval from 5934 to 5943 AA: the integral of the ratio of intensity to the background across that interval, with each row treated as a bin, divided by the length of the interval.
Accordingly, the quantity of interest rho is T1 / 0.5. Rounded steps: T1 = 1.00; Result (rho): 2.00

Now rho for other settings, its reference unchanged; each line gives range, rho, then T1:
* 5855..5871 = 1.90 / 0.95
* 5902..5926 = 1.90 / 0.95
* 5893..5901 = 1.04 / 0.52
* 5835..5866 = 2.00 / 1.00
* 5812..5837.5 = 2.05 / 1.02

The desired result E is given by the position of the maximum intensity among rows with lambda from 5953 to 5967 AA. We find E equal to 5964.57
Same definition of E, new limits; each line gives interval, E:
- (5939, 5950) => 5945.37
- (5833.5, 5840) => 5836.85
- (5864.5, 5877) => 5870.55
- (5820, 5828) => 5827.45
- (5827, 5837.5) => 5836.85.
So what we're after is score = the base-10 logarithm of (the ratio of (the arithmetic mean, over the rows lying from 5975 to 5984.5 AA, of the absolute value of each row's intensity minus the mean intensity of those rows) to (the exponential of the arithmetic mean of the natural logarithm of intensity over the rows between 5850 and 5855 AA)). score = -1.47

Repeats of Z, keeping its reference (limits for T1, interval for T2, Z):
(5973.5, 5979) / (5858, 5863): 0.94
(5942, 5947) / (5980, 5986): 0.90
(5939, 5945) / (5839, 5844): 0.99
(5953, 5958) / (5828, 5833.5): 1.03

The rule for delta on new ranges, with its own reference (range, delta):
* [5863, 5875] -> 5870.55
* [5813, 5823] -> 5814.05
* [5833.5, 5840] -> 5835.51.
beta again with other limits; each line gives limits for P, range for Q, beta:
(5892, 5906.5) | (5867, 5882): 11.0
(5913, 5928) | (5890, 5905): 11.0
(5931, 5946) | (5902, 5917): 11.6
